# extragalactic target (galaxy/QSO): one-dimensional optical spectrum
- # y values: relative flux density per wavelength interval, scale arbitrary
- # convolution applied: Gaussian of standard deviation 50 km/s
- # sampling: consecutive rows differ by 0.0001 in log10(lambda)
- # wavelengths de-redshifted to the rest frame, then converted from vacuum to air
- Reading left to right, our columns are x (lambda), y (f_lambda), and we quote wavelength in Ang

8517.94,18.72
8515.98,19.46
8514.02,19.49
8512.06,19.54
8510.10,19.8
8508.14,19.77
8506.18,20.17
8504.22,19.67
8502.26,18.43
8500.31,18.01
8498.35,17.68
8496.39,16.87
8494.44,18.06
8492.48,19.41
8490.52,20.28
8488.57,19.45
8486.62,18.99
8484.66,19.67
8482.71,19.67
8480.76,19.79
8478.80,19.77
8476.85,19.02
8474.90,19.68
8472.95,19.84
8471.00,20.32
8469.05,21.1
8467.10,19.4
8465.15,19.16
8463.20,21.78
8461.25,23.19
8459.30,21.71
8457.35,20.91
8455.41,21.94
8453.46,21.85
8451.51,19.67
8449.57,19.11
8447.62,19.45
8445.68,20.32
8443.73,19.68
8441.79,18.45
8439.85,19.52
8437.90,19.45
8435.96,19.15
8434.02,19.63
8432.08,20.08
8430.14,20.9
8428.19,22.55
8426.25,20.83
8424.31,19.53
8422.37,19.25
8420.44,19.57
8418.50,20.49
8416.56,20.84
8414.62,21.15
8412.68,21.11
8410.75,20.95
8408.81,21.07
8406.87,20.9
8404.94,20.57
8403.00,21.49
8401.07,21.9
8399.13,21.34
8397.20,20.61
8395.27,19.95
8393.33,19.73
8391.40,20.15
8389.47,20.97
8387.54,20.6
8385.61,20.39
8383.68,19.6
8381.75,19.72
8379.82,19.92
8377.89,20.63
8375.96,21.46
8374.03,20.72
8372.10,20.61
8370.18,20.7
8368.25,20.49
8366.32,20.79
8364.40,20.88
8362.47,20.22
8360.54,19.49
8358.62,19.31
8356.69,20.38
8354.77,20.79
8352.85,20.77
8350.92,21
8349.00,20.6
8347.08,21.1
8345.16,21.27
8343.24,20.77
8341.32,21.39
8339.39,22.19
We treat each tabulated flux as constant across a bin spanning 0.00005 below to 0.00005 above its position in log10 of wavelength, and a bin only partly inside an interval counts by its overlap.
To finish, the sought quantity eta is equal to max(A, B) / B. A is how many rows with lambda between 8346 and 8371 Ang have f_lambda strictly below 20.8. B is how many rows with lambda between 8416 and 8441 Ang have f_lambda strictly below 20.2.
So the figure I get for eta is 1.25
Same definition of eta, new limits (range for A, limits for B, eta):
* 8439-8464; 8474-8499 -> 1.00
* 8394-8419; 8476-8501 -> 1.00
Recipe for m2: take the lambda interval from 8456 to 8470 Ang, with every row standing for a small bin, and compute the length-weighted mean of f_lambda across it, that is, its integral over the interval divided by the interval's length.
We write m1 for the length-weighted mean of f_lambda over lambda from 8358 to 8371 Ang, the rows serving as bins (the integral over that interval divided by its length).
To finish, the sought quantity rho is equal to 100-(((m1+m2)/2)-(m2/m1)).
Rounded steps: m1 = 20.3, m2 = 21.1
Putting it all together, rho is 80.4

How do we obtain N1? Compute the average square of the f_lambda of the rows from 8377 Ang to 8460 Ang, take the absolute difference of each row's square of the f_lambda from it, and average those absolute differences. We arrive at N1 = 31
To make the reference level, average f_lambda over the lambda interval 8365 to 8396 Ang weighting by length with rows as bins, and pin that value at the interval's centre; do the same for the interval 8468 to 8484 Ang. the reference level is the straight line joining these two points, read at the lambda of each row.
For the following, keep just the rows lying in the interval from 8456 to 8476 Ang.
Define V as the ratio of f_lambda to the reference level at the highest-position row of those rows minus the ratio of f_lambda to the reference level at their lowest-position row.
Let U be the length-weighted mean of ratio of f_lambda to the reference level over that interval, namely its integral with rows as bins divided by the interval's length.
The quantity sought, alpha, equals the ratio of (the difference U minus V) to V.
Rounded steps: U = 1.039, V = -0.06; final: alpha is -19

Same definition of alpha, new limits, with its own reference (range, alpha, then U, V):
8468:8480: -17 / 1.002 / -0.06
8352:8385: -21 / 0.995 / -0.05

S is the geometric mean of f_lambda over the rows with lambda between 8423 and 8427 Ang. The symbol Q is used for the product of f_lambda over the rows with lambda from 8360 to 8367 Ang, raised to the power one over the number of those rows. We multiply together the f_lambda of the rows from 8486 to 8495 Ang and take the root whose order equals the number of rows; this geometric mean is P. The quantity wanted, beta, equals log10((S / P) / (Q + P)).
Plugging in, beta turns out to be -1.576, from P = 19.2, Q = 20.3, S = 20.2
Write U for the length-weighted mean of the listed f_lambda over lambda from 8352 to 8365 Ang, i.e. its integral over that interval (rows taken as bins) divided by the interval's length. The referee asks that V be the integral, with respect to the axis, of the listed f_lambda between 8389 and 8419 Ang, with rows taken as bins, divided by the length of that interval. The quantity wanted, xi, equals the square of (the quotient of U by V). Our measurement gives 0.94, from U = 20.2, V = 20.8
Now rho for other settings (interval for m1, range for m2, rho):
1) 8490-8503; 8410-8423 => 81.7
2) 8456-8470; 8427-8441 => 80.3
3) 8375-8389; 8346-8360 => 80.6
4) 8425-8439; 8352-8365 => 80.7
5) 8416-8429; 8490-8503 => 81.5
